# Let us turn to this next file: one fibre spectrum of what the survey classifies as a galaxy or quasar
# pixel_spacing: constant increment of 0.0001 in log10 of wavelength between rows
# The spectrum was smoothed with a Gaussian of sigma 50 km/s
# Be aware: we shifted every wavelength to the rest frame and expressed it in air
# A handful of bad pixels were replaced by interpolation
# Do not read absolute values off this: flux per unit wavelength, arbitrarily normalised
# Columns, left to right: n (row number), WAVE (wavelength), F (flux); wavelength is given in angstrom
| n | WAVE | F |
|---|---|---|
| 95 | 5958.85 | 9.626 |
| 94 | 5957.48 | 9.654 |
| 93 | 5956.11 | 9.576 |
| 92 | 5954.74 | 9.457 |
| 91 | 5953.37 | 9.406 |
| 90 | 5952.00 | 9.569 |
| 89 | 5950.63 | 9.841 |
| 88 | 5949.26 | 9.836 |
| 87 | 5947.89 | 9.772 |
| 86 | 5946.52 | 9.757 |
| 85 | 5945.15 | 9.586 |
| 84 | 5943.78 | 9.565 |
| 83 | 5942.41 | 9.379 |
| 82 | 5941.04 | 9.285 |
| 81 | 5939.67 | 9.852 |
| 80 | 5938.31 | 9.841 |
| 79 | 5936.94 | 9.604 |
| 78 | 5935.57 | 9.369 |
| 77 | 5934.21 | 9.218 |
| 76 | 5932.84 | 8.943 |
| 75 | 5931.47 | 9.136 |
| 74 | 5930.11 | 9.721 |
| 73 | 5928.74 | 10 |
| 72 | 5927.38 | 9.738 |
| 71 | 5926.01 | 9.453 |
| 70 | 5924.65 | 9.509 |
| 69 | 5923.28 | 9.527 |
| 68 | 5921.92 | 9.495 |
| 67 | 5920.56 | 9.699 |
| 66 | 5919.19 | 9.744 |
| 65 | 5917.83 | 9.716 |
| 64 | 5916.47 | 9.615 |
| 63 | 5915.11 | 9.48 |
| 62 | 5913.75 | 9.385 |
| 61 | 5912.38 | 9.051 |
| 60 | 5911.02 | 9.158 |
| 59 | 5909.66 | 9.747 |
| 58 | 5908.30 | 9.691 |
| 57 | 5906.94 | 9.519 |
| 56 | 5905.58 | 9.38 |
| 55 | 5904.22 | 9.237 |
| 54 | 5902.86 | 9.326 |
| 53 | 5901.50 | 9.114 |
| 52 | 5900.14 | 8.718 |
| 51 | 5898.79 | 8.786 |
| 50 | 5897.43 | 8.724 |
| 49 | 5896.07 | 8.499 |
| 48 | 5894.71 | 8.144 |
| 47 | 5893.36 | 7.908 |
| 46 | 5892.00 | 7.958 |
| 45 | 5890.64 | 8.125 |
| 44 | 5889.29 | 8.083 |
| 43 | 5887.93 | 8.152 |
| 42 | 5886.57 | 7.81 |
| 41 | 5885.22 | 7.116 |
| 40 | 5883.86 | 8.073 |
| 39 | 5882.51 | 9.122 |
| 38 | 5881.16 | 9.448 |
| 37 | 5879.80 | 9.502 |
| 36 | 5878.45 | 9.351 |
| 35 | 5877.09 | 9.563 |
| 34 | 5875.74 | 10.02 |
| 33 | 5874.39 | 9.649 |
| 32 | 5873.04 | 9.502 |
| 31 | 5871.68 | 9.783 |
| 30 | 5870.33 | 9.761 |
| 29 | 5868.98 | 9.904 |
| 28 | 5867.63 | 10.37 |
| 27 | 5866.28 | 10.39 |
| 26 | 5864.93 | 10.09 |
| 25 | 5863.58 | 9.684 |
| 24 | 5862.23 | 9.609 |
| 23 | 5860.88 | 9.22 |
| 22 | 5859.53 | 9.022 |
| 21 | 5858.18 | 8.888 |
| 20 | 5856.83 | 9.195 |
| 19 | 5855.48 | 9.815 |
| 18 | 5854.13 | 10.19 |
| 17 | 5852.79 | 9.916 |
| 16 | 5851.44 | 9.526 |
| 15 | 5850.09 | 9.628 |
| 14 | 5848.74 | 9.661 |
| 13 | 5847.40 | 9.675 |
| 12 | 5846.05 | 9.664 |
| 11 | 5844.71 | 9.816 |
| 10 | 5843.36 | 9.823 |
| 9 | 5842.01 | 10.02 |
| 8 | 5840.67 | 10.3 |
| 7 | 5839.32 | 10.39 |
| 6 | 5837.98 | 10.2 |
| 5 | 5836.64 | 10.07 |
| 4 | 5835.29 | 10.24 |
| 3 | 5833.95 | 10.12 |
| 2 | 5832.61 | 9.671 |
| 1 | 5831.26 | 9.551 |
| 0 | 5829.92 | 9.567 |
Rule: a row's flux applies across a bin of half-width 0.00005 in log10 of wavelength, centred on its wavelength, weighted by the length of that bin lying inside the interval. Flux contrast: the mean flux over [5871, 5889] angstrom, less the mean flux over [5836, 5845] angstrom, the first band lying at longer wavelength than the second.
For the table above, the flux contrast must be -1.1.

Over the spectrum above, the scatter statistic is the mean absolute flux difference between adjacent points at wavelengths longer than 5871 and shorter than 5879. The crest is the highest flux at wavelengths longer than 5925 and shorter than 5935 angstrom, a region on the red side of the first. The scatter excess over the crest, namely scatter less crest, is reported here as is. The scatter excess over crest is -9.7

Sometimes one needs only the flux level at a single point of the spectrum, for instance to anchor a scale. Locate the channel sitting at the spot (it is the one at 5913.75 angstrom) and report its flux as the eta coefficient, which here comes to 9.385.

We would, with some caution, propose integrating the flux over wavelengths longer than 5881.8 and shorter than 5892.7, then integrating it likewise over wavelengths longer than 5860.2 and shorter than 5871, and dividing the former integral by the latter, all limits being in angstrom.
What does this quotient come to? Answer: 0.82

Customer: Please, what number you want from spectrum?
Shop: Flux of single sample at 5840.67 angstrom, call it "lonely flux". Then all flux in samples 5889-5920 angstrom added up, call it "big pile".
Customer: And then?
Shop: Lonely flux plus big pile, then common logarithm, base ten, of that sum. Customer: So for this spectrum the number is 2.34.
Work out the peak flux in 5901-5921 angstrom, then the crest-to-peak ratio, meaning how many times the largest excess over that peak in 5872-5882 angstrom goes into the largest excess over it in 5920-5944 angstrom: 0.9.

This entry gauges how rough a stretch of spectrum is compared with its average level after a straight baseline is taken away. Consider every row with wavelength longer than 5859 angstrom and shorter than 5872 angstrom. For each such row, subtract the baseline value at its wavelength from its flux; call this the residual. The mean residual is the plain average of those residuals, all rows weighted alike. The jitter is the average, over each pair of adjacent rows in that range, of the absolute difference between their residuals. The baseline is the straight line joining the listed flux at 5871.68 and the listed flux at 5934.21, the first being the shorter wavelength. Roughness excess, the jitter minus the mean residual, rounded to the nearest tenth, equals 0.3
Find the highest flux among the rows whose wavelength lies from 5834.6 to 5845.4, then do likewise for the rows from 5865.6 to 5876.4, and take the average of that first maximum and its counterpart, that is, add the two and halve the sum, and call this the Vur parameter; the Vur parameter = 10.4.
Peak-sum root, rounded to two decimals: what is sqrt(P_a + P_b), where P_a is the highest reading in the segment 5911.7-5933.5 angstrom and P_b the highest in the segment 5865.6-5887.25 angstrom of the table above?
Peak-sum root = 4.52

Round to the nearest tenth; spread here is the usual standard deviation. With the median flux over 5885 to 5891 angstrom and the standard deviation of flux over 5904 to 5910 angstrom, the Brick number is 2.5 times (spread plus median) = 20.7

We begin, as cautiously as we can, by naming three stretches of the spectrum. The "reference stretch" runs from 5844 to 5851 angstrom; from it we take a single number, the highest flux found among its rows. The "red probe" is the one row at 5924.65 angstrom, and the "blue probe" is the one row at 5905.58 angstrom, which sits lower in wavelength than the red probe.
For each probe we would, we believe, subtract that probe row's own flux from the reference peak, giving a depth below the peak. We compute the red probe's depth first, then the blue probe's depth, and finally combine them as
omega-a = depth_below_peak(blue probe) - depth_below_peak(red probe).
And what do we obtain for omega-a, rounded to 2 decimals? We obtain 0.13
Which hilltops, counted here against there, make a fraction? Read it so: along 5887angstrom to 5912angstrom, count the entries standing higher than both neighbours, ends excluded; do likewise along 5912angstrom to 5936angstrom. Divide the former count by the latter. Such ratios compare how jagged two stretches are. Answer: 1.33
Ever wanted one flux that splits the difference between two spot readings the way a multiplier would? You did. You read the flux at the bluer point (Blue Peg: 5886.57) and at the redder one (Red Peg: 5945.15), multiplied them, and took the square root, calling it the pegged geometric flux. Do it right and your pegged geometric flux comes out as 8.7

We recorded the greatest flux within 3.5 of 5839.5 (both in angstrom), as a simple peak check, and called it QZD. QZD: 10.39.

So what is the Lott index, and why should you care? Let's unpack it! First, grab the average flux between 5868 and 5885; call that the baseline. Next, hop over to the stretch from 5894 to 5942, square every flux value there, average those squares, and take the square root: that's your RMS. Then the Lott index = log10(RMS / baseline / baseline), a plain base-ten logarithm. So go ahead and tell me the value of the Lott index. -0.98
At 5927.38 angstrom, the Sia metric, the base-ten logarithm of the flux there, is 0.988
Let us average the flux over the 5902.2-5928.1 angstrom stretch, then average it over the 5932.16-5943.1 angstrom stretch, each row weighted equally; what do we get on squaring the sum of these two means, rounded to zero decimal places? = 359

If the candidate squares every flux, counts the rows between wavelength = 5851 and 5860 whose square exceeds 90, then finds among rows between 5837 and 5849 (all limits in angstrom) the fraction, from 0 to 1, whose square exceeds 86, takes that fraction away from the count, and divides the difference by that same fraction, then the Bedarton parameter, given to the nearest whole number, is 3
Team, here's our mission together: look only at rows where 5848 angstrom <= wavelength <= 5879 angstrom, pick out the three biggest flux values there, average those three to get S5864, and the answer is 10.3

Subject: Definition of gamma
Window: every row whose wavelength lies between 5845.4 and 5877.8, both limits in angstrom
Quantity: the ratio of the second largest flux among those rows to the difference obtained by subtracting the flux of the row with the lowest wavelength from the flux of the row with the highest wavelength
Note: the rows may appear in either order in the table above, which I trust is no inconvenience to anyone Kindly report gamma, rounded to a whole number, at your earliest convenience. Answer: -103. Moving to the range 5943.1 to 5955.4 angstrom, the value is -91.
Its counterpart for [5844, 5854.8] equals 27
